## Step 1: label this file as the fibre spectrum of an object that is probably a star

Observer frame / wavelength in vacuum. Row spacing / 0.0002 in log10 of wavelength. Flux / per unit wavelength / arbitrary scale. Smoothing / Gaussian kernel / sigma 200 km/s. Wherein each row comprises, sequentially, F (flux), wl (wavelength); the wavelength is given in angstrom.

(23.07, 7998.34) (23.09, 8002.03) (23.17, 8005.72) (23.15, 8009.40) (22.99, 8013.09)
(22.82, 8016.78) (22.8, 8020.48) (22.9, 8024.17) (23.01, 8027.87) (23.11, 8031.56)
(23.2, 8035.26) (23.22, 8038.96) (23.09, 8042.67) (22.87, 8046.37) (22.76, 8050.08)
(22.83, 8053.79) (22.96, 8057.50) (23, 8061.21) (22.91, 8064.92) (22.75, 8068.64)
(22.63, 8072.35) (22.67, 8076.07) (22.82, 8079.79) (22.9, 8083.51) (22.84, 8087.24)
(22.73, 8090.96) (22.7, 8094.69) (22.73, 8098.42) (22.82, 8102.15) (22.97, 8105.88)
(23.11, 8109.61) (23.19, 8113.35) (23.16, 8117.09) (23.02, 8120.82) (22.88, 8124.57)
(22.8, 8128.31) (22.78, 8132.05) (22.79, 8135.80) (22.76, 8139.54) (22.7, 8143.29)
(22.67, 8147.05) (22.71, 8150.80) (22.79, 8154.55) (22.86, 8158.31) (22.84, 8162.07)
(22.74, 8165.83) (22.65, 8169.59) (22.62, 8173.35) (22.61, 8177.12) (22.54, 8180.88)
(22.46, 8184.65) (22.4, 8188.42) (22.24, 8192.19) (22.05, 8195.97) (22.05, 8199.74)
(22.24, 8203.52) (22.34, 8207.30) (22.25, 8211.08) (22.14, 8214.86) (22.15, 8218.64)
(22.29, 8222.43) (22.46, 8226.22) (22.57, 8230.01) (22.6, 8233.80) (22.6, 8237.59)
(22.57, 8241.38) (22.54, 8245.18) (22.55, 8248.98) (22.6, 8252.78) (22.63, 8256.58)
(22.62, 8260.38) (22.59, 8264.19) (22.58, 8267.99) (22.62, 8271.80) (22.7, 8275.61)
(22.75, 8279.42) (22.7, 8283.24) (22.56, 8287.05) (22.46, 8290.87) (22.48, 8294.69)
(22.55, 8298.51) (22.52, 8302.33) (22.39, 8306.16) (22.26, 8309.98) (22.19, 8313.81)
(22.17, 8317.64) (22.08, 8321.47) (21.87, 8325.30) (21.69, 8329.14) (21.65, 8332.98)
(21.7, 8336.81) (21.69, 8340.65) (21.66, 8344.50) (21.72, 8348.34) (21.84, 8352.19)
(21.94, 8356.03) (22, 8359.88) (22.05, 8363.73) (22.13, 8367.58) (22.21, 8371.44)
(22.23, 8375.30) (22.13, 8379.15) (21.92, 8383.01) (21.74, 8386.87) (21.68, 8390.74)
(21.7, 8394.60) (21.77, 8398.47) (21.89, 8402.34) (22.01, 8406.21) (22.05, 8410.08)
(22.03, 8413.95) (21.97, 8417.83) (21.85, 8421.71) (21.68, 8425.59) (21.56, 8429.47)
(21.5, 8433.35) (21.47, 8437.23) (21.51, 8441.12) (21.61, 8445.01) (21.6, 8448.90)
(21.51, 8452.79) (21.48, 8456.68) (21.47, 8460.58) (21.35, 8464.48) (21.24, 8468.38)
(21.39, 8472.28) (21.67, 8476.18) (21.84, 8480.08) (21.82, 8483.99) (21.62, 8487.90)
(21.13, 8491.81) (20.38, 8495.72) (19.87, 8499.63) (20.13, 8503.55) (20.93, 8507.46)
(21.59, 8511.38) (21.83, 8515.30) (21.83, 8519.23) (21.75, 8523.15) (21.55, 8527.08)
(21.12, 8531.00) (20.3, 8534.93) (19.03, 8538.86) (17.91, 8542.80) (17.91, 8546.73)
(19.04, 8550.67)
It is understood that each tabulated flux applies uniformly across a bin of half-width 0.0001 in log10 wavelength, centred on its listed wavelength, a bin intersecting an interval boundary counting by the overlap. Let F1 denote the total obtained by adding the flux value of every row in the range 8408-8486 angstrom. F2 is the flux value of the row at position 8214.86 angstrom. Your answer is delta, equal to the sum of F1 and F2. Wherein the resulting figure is 455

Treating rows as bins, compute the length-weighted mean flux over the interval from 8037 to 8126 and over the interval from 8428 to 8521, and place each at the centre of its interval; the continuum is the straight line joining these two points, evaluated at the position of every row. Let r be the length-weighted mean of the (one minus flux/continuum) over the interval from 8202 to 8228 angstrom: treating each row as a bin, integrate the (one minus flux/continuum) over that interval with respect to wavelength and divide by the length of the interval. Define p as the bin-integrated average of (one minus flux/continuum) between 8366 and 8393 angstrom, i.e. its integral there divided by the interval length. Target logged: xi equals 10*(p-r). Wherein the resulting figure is -0.17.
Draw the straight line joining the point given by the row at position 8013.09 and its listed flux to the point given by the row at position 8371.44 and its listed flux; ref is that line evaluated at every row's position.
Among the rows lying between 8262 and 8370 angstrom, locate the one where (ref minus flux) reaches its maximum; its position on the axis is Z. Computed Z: 8332.98 angstrom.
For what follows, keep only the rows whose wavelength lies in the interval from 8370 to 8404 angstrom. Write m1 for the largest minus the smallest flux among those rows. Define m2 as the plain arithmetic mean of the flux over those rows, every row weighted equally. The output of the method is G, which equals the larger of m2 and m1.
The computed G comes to 21.9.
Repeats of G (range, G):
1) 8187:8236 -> 22.3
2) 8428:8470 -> 21.5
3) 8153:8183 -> 22.7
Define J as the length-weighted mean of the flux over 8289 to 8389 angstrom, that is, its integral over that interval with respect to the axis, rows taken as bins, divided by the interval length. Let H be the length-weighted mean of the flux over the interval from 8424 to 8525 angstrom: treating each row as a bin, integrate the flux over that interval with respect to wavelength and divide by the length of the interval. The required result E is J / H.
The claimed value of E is 1.03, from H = 21.4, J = 22.0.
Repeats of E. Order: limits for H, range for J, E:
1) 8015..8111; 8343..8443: 0.95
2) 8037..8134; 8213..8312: 0.98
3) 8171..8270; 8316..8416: 0.98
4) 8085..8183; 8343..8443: 0.96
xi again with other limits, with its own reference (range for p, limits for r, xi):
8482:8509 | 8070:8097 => 0.14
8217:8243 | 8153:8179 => 0.00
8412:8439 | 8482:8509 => -0.29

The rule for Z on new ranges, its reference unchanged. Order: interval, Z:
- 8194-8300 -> 8195.97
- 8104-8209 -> 8195.97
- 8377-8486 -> 8468.38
